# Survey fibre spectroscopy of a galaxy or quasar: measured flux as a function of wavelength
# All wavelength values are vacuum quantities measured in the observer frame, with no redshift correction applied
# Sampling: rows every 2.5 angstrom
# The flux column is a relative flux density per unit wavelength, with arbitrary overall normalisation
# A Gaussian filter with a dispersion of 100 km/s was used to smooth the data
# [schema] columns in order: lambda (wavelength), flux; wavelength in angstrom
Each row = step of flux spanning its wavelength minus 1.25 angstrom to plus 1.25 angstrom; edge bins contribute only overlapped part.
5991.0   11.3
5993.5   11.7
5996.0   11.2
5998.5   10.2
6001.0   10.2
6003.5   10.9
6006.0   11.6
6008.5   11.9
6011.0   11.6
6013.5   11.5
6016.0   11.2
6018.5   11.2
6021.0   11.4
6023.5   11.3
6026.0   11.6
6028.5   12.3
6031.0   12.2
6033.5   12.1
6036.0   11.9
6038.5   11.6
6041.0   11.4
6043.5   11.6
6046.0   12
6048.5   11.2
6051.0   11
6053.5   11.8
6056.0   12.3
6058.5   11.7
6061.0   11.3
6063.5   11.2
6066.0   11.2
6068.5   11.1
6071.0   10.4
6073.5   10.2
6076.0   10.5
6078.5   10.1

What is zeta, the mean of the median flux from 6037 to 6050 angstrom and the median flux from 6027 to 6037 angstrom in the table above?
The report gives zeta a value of 11.9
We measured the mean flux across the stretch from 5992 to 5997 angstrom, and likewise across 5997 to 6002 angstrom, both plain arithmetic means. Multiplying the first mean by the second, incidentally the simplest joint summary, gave 117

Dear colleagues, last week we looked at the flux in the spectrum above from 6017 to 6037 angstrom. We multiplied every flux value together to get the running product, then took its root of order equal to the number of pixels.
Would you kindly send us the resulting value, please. 11.7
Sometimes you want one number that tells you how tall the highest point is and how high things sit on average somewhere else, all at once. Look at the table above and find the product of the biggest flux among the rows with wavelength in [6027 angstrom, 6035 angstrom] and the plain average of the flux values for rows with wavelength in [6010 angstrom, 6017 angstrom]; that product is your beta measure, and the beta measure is 141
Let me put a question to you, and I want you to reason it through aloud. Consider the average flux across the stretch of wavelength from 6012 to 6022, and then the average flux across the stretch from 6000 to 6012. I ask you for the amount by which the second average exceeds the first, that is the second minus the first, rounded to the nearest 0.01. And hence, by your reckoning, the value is -0.08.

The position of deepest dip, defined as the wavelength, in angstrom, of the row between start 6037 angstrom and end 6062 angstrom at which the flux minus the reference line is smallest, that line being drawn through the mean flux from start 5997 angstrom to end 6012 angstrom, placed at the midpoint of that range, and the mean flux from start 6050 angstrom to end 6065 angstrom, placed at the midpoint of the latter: 6051.0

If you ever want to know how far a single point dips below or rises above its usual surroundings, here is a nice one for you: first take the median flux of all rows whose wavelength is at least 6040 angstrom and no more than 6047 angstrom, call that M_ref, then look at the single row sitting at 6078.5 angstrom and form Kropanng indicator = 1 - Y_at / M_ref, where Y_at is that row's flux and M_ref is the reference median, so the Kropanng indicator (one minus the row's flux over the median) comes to 0.13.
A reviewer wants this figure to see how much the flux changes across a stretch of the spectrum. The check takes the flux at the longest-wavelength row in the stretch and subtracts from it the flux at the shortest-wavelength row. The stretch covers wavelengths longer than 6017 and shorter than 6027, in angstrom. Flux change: 0.40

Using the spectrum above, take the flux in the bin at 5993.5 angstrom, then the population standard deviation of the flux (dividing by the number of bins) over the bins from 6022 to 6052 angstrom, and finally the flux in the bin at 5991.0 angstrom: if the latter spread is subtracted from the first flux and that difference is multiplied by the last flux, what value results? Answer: 128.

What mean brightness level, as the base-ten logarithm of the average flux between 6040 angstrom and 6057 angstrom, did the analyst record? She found 1.065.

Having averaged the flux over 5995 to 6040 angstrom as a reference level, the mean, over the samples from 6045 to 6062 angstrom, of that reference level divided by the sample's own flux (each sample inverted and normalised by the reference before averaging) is 0.99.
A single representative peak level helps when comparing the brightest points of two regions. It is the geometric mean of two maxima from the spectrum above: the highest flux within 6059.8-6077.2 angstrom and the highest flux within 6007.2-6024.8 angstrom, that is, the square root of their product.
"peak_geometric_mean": 11.6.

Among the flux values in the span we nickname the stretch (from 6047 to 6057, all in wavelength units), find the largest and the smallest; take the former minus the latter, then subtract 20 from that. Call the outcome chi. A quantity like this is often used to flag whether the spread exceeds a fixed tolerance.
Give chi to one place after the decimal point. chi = -18.7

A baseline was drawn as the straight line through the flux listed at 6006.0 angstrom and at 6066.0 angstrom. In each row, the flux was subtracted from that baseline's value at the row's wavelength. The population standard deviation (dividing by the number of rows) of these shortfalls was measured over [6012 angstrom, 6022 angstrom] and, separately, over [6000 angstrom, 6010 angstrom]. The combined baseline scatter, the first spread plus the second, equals 0.80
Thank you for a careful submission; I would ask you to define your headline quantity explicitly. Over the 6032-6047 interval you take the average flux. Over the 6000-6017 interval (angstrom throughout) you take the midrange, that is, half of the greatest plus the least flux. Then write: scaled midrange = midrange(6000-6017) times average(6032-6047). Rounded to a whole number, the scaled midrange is 130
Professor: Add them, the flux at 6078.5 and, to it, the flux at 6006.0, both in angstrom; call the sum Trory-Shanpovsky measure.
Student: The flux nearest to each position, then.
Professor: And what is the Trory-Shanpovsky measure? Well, 21.7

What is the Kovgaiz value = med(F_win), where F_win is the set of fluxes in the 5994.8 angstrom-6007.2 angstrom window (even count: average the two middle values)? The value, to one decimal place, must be 10.9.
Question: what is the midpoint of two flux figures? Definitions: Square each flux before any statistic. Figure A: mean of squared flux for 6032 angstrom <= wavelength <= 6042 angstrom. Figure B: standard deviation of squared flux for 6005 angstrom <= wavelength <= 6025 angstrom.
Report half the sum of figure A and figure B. 72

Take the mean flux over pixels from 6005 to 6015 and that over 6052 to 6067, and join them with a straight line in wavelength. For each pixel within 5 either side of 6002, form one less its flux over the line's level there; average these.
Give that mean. 0.080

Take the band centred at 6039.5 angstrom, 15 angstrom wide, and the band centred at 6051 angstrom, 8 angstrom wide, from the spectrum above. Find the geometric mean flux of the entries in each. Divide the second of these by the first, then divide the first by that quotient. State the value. 12.2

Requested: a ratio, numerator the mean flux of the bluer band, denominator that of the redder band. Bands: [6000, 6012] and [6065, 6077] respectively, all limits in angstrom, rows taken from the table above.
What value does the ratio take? 1.05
